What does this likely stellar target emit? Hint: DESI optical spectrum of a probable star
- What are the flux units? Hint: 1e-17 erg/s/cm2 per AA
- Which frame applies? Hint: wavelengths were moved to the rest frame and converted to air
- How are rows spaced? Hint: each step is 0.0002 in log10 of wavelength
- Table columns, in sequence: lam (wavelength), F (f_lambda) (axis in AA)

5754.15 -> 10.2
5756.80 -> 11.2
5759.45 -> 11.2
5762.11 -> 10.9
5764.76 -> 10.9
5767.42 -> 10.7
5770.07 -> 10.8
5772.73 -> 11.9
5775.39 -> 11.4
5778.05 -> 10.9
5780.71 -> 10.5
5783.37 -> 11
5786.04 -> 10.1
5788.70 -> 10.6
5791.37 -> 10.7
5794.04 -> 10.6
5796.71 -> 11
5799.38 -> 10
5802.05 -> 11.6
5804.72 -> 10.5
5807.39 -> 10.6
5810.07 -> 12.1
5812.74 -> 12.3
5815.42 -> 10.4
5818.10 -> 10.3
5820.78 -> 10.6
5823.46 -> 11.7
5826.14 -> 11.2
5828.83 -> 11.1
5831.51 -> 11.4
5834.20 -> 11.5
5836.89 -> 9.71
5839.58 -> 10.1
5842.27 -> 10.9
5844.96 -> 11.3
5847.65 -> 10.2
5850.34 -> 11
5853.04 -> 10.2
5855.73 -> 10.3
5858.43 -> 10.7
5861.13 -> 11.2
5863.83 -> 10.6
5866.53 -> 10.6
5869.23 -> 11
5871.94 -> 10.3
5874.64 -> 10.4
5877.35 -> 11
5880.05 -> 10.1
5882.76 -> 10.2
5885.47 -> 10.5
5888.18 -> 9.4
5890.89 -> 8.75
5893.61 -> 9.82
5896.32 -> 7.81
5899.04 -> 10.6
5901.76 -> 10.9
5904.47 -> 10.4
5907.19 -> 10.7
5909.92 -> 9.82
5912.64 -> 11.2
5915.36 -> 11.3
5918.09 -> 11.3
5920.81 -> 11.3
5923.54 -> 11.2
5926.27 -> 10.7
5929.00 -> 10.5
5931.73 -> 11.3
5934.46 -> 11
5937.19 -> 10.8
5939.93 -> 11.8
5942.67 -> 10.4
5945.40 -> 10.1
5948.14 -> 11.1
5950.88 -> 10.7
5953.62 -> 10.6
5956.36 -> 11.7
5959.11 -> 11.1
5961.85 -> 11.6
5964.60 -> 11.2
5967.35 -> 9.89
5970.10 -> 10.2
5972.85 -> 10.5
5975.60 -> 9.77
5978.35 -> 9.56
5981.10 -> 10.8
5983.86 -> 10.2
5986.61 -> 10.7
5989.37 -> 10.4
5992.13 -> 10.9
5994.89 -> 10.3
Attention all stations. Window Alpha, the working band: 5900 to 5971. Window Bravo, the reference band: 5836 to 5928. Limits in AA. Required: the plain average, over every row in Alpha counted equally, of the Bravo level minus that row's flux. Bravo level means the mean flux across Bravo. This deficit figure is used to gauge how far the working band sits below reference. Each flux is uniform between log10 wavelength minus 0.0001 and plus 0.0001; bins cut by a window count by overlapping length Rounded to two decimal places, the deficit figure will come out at -0.42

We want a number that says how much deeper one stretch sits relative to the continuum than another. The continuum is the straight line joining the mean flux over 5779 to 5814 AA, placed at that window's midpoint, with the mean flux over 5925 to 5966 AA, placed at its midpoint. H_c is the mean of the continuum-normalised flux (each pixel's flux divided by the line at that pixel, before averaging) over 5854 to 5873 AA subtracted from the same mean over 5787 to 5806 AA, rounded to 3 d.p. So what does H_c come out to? 0.007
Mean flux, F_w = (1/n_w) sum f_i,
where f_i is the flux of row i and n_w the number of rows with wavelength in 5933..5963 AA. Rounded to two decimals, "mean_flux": 10.99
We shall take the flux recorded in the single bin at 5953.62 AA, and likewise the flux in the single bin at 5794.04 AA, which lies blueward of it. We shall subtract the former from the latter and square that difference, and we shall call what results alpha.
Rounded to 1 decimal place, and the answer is 0.0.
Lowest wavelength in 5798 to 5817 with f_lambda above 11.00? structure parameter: 5802.05 AA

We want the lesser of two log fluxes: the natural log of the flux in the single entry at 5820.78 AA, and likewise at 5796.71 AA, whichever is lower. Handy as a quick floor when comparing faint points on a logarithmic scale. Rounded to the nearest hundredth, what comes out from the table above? 2.36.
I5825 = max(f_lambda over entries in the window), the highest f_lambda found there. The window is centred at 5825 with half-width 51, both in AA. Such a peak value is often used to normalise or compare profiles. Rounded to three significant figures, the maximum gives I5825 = 12.3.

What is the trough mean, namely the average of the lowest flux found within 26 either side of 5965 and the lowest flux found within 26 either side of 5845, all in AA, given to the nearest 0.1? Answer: 9.6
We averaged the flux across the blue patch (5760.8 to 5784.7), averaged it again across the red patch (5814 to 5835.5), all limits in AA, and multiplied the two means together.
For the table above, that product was 121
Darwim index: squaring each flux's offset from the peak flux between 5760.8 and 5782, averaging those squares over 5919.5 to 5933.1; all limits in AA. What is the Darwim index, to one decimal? 0.9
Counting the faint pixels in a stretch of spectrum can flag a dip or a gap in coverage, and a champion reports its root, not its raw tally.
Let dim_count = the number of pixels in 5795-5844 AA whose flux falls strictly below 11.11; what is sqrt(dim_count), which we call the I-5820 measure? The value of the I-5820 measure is 3.32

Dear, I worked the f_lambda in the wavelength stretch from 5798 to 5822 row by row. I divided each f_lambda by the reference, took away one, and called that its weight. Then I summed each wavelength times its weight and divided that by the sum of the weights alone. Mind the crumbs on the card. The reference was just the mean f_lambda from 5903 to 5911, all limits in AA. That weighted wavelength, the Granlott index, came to 5810.1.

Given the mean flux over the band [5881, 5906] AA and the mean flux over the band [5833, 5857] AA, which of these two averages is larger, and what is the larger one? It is 10.58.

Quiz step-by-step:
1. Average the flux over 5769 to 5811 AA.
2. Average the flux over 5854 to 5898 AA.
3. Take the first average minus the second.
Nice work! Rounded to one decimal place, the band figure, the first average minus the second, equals 0.7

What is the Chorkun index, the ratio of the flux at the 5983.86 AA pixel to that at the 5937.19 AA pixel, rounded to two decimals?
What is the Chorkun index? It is 0.94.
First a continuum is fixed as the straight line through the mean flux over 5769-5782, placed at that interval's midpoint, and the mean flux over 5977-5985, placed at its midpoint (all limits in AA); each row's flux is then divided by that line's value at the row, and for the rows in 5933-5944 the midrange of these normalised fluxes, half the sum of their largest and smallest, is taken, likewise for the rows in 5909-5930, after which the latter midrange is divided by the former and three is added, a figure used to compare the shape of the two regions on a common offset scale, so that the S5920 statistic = 3.94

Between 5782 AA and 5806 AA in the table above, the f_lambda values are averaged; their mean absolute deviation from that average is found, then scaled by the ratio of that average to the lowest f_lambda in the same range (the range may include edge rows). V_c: 0.38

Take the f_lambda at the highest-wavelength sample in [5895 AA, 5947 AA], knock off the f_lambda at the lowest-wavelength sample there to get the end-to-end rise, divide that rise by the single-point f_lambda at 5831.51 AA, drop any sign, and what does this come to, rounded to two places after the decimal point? 0.20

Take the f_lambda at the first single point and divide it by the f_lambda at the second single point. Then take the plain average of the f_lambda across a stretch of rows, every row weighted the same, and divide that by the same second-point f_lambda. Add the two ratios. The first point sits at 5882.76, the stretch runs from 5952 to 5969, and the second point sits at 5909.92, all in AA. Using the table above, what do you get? 2.16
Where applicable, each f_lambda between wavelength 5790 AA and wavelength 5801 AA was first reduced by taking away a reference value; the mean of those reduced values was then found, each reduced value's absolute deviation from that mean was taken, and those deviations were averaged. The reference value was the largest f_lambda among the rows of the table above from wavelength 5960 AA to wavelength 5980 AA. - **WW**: 0.29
